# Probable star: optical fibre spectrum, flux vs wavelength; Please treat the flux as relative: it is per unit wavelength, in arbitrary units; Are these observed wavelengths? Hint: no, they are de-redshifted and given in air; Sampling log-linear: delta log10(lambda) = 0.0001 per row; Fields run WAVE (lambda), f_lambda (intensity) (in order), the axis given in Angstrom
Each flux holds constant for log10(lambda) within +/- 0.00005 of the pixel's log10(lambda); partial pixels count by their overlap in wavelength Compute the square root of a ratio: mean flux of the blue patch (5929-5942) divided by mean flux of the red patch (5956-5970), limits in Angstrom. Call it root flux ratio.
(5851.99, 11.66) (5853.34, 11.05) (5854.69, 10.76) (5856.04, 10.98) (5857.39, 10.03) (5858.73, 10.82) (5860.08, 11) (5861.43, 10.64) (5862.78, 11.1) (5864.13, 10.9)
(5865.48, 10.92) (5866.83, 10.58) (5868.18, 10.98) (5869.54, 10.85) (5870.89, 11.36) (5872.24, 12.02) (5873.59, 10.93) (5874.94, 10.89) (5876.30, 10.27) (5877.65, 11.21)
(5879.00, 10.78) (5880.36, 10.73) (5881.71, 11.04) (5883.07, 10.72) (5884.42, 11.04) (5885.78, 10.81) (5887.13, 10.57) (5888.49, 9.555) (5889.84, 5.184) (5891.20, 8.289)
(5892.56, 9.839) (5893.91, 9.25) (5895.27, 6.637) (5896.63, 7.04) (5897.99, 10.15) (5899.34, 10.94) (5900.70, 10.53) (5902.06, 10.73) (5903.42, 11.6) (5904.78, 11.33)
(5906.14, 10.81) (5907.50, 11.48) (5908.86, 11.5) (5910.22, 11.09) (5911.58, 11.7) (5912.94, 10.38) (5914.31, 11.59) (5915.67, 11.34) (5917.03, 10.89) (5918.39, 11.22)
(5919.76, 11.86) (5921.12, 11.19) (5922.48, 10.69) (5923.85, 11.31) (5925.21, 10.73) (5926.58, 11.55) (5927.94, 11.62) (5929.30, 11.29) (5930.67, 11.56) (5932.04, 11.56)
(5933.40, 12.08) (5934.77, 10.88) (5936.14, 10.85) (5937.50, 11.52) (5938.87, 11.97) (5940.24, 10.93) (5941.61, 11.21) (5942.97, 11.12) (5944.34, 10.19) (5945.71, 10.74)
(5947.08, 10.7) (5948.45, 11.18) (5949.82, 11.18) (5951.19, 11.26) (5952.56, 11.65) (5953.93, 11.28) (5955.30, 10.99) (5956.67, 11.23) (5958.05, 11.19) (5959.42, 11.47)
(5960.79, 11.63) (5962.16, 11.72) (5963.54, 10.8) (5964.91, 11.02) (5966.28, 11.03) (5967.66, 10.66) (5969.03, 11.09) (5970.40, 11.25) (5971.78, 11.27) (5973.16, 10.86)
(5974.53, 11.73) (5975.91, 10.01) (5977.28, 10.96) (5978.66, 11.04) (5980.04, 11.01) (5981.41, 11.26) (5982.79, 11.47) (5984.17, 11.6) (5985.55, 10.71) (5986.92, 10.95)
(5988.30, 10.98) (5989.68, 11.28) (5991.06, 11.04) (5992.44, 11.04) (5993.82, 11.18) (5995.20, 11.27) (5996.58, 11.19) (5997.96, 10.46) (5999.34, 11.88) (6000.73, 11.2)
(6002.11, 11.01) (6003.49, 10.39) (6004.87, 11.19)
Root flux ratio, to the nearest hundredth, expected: 1.01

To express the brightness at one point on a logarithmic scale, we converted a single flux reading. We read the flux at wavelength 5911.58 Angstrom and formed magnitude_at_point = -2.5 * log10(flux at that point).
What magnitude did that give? -2.67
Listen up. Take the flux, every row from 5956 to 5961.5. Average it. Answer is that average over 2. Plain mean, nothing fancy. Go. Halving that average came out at 5.69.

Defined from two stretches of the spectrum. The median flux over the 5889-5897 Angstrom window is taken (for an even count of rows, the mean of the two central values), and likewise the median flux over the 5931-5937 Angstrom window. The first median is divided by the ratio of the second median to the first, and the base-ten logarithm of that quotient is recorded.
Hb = 0.72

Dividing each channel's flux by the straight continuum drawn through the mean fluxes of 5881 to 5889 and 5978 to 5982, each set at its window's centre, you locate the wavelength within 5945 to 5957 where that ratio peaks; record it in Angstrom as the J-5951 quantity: 5952.56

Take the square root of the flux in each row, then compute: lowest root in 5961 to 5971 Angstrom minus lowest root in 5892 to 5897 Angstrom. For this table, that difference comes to 0.69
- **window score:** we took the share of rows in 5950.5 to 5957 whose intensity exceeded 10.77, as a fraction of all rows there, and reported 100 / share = 100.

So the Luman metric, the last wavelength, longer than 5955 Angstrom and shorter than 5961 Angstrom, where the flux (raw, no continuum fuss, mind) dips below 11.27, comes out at 5958.05 Angstrom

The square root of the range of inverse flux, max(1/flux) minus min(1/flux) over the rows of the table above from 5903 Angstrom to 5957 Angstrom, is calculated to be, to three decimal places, 0.124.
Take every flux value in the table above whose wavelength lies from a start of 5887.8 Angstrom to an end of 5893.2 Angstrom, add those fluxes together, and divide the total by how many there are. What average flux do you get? 8.2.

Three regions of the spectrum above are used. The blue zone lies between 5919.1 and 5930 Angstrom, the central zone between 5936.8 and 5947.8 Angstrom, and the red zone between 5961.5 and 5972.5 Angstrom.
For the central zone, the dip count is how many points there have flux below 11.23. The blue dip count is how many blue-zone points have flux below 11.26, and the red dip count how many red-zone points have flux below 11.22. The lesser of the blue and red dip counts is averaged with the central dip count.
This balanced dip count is 4.5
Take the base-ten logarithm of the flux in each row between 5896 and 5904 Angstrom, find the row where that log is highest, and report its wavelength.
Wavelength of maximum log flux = 5903.42 Angstrom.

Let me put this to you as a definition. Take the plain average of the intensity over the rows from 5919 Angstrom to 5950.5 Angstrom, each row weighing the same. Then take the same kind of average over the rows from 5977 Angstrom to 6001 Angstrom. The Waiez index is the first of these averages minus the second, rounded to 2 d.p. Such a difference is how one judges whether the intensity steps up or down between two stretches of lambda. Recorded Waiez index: 0.07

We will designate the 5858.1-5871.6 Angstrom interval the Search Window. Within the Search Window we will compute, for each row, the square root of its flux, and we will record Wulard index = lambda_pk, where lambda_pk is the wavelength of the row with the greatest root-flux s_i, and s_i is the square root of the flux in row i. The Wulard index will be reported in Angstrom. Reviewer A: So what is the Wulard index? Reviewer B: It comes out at 5870.89 Angstrom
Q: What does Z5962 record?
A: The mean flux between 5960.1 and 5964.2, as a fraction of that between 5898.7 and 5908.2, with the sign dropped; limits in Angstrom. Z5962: 1.03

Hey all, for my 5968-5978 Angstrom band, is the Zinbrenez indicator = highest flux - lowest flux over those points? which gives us 1.72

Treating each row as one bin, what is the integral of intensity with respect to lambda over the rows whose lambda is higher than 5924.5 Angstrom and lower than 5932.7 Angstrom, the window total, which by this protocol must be 93.3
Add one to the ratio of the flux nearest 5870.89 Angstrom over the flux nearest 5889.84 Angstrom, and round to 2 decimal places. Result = 3.19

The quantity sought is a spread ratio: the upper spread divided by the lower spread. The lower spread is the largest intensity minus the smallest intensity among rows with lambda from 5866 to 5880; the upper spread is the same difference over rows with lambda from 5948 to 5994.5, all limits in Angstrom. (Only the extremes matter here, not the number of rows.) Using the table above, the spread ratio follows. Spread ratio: 1.0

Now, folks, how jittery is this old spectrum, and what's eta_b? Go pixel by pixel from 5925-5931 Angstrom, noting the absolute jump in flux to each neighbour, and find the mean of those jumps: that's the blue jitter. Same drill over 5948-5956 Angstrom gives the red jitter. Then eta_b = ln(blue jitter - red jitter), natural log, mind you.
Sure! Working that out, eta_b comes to -1.9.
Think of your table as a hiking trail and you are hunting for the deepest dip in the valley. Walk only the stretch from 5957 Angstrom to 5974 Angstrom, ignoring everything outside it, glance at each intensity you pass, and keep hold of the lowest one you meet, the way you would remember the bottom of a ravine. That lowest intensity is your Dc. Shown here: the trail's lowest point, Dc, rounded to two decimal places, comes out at 10.66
